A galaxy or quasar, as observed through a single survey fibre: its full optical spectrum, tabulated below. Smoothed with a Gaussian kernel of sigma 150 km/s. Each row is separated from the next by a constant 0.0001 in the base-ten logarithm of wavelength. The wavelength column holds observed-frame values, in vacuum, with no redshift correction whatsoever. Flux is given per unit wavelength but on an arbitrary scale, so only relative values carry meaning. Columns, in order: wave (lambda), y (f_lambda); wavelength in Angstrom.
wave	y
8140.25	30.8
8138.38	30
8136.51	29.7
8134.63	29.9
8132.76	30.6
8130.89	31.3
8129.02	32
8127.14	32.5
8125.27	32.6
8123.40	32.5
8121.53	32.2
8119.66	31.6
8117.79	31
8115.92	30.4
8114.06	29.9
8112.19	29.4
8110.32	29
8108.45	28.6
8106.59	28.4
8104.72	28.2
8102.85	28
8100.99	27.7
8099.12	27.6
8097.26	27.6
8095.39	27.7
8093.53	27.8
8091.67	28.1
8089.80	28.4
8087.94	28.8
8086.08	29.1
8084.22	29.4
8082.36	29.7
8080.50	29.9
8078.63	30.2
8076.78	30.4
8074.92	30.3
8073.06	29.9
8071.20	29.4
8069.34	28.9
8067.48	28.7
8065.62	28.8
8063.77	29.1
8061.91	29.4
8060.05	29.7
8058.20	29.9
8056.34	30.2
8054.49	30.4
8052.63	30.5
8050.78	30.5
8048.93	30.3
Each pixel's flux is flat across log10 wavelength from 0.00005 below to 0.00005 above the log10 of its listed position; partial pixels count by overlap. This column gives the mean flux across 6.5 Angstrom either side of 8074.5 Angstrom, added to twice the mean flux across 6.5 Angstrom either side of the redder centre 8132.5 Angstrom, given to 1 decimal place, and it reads 91.6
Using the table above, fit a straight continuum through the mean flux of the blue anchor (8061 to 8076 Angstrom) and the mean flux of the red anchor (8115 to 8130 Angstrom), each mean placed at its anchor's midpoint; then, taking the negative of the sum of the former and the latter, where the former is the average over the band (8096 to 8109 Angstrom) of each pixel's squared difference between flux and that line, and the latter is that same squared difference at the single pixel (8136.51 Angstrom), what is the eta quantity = -16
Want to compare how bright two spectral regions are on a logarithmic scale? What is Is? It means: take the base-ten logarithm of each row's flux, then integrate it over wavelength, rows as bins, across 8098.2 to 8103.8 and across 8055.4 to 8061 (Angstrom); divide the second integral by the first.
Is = 1.02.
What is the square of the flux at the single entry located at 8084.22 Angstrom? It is 864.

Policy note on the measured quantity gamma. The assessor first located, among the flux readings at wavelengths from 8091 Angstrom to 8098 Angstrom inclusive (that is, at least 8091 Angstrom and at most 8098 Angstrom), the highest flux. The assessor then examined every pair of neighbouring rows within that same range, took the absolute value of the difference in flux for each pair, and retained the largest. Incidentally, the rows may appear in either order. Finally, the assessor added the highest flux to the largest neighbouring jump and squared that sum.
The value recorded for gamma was 807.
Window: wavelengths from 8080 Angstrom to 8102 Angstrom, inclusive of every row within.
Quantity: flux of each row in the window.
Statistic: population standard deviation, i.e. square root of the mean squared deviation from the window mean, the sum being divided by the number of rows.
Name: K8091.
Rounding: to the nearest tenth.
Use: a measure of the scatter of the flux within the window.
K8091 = 0.8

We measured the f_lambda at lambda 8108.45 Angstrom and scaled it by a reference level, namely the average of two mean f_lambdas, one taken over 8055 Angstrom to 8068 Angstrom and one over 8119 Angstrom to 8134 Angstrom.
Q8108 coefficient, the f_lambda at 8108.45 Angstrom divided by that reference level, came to 0.933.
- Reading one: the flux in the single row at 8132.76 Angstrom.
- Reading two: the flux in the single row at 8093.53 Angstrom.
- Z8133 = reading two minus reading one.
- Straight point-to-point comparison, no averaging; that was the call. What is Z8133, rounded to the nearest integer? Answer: -3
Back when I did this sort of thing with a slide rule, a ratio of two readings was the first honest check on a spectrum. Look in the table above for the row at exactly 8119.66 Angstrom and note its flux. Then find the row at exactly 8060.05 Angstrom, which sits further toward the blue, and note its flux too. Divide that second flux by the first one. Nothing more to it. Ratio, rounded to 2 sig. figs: 0.94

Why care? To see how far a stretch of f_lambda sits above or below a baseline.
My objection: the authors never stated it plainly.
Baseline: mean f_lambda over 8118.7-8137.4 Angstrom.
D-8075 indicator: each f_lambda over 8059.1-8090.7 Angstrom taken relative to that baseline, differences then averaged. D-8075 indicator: -2.1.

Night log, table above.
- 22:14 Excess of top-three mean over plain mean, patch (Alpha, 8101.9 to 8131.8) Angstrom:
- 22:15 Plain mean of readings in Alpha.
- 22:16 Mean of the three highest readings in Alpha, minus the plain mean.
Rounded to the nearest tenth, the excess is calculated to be 2.1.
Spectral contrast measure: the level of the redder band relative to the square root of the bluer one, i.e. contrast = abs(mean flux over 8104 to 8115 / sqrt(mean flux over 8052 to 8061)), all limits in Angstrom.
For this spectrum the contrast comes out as 5.3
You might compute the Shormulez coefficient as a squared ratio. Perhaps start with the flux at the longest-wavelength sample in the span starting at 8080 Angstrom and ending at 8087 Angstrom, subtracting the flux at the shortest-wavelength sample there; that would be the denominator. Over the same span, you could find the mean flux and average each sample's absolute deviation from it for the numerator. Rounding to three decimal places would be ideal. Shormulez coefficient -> 0.118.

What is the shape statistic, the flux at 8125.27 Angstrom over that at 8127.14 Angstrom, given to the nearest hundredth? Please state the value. 1.00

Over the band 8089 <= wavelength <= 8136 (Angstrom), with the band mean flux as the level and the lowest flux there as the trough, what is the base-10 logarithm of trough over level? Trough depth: -0.032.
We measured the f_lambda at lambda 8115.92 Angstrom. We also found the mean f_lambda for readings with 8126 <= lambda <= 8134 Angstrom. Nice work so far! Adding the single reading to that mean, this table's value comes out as 62.0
